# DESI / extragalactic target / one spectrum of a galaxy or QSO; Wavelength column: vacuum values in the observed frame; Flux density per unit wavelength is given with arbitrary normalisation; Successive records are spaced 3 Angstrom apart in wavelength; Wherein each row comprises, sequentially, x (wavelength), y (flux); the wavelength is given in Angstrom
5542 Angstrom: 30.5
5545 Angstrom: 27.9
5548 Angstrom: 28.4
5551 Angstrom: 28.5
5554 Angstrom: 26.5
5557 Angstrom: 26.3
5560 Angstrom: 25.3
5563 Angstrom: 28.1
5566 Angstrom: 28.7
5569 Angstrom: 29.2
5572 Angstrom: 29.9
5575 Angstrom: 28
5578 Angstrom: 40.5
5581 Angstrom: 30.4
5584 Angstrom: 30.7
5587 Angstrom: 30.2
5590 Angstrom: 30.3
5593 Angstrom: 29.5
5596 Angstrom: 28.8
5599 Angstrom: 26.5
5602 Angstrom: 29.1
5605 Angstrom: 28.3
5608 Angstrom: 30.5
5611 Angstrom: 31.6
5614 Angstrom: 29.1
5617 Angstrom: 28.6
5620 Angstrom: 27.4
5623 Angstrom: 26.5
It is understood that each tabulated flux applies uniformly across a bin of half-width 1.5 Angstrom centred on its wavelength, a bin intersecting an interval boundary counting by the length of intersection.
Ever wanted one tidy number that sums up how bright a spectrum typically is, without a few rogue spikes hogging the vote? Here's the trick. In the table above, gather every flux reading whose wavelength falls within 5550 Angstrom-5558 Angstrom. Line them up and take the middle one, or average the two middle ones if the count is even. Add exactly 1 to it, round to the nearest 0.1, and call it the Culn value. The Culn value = 27.5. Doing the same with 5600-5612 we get 30.8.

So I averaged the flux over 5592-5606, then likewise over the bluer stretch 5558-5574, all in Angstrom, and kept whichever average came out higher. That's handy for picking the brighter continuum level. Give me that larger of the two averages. 28.4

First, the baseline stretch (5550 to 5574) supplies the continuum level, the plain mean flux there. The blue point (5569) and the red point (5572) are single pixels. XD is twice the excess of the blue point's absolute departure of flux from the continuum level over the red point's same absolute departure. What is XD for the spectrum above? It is -1.4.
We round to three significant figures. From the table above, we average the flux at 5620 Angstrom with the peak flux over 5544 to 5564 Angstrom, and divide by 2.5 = 11.2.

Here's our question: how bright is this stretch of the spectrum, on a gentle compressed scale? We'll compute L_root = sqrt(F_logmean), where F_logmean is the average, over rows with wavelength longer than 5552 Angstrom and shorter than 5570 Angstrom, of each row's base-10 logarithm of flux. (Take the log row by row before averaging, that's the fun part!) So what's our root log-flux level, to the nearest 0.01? 1.20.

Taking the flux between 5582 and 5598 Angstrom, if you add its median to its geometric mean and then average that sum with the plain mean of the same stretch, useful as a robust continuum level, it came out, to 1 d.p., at 45.0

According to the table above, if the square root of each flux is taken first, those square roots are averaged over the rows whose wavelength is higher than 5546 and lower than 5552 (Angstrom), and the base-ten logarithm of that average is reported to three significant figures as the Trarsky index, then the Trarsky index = 0.727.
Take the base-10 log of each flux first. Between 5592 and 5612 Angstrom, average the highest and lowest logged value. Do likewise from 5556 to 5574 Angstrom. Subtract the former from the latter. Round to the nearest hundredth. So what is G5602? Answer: -0.02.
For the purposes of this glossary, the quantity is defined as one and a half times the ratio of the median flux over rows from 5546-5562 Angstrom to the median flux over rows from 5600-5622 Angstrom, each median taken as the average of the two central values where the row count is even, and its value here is 1.37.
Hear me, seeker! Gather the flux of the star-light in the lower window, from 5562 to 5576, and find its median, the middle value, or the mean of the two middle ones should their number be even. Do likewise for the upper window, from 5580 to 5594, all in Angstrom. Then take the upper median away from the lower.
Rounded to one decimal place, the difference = -1.6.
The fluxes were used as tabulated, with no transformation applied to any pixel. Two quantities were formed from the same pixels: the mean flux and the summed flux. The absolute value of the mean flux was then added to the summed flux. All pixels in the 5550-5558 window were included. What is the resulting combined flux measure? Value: 108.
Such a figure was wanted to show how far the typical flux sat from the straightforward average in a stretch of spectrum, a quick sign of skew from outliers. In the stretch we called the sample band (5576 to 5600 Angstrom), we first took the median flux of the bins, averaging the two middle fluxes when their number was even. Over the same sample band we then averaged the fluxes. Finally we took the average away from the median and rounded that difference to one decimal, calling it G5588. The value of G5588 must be -0.6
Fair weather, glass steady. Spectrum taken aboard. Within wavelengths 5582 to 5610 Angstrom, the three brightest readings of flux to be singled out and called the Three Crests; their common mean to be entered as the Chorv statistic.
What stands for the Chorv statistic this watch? 30.5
